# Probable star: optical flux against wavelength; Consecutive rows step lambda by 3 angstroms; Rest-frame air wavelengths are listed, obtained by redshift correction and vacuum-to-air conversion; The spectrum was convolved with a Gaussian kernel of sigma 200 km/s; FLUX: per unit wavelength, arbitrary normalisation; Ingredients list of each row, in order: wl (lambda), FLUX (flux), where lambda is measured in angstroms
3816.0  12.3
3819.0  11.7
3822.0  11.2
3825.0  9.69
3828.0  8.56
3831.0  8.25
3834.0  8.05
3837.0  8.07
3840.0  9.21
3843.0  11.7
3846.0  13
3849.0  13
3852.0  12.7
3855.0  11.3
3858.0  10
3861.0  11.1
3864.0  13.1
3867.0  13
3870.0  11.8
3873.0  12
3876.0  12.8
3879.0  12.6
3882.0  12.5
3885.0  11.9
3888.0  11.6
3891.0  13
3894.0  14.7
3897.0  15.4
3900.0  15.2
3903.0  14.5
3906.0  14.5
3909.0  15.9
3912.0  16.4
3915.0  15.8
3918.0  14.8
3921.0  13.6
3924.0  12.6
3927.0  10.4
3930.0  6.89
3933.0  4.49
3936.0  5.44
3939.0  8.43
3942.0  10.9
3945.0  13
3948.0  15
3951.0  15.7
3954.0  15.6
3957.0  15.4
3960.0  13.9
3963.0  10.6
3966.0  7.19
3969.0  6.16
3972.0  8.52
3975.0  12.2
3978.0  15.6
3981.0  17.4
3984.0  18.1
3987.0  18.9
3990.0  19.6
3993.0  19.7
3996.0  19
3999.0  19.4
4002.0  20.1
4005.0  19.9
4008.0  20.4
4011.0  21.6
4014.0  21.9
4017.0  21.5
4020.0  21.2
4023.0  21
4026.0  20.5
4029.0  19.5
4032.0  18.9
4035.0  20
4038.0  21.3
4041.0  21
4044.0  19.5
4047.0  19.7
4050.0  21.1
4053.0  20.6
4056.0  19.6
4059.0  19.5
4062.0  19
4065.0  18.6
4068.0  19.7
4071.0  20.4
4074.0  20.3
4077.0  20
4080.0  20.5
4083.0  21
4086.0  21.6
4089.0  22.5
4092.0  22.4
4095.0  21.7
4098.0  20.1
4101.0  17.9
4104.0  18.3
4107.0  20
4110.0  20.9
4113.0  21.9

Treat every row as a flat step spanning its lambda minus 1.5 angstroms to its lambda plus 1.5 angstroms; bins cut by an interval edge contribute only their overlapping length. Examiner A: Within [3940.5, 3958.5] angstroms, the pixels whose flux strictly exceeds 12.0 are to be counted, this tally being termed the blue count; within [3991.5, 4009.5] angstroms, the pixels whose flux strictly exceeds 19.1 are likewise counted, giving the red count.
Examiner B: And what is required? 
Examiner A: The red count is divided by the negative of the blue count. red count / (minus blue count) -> -1.0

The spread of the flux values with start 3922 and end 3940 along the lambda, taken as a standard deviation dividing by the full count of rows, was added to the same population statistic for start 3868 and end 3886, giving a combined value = 3.2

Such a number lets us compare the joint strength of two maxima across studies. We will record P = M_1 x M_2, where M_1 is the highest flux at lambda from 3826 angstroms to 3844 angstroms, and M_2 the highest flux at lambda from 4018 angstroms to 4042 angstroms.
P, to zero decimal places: 249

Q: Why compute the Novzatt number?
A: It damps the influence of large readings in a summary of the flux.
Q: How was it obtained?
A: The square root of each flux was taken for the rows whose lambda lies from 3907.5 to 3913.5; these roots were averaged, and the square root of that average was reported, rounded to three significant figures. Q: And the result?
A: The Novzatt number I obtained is 2.00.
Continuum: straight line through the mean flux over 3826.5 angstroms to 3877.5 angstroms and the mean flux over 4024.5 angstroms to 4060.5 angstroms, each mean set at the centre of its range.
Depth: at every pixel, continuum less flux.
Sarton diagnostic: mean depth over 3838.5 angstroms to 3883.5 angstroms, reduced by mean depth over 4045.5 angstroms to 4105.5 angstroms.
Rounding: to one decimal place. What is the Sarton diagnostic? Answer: -2.0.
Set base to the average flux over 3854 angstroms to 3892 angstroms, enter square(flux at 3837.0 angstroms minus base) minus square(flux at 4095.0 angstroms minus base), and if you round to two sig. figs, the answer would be -77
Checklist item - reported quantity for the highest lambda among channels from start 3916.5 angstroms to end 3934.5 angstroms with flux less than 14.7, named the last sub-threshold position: 3933.0 angstroms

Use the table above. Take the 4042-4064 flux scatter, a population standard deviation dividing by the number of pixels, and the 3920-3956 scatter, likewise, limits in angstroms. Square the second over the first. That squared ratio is 31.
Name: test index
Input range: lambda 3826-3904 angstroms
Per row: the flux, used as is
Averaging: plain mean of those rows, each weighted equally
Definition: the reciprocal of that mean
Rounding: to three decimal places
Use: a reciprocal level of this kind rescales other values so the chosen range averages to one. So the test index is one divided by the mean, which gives 0.084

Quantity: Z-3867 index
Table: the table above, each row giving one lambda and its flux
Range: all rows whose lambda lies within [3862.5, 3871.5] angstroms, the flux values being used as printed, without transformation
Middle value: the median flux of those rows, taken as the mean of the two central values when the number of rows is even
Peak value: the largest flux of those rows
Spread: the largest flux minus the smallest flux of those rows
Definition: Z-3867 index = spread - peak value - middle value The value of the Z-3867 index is -24.8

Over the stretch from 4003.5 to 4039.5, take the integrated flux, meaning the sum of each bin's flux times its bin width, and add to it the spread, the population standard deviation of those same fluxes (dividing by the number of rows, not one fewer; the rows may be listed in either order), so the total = 744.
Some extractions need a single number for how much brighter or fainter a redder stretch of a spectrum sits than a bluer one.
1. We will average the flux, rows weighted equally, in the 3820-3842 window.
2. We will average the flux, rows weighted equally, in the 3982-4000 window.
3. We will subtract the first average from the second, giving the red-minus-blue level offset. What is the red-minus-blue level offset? 10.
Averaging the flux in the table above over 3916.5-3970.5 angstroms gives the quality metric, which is 11.1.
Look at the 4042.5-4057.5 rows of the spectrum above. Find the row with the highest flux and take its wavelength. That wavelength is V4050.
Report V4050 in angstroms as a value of 4050.0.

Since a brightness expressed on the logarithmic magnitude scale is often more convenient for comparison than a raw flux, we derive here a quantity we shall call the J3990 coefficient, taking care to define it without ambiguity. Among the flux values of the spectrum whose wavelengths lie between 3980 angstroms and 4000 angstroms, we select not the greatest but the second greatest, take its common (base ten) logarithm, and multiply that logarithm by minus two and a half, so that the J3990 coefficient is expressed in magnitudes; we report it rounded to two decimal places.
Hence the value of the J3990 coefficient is -3.23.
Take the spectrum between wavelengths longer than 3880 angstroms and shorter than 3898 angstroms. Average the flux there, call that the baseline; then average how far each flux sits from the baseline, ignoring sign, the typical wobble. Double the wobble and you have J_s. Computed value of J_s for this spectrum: 2.5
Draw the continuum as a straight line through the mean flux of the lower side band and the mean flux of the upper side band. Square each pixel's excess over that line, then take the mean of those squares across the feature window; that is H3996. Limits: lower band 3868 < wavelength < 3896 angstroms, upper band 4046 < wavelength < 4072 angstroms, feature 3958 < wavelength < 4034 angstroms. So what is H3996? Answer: 16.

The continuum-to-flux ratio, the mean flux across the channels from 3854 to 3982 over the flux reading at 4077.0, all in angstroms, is 0.6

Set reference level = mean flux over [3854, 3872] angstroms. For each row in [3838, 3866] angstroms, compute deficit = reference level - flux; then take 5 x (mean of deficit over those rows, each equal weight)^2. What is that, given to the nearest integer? 0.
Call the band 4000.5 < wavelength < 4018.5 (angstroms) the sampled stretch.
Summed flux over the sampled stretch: 125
